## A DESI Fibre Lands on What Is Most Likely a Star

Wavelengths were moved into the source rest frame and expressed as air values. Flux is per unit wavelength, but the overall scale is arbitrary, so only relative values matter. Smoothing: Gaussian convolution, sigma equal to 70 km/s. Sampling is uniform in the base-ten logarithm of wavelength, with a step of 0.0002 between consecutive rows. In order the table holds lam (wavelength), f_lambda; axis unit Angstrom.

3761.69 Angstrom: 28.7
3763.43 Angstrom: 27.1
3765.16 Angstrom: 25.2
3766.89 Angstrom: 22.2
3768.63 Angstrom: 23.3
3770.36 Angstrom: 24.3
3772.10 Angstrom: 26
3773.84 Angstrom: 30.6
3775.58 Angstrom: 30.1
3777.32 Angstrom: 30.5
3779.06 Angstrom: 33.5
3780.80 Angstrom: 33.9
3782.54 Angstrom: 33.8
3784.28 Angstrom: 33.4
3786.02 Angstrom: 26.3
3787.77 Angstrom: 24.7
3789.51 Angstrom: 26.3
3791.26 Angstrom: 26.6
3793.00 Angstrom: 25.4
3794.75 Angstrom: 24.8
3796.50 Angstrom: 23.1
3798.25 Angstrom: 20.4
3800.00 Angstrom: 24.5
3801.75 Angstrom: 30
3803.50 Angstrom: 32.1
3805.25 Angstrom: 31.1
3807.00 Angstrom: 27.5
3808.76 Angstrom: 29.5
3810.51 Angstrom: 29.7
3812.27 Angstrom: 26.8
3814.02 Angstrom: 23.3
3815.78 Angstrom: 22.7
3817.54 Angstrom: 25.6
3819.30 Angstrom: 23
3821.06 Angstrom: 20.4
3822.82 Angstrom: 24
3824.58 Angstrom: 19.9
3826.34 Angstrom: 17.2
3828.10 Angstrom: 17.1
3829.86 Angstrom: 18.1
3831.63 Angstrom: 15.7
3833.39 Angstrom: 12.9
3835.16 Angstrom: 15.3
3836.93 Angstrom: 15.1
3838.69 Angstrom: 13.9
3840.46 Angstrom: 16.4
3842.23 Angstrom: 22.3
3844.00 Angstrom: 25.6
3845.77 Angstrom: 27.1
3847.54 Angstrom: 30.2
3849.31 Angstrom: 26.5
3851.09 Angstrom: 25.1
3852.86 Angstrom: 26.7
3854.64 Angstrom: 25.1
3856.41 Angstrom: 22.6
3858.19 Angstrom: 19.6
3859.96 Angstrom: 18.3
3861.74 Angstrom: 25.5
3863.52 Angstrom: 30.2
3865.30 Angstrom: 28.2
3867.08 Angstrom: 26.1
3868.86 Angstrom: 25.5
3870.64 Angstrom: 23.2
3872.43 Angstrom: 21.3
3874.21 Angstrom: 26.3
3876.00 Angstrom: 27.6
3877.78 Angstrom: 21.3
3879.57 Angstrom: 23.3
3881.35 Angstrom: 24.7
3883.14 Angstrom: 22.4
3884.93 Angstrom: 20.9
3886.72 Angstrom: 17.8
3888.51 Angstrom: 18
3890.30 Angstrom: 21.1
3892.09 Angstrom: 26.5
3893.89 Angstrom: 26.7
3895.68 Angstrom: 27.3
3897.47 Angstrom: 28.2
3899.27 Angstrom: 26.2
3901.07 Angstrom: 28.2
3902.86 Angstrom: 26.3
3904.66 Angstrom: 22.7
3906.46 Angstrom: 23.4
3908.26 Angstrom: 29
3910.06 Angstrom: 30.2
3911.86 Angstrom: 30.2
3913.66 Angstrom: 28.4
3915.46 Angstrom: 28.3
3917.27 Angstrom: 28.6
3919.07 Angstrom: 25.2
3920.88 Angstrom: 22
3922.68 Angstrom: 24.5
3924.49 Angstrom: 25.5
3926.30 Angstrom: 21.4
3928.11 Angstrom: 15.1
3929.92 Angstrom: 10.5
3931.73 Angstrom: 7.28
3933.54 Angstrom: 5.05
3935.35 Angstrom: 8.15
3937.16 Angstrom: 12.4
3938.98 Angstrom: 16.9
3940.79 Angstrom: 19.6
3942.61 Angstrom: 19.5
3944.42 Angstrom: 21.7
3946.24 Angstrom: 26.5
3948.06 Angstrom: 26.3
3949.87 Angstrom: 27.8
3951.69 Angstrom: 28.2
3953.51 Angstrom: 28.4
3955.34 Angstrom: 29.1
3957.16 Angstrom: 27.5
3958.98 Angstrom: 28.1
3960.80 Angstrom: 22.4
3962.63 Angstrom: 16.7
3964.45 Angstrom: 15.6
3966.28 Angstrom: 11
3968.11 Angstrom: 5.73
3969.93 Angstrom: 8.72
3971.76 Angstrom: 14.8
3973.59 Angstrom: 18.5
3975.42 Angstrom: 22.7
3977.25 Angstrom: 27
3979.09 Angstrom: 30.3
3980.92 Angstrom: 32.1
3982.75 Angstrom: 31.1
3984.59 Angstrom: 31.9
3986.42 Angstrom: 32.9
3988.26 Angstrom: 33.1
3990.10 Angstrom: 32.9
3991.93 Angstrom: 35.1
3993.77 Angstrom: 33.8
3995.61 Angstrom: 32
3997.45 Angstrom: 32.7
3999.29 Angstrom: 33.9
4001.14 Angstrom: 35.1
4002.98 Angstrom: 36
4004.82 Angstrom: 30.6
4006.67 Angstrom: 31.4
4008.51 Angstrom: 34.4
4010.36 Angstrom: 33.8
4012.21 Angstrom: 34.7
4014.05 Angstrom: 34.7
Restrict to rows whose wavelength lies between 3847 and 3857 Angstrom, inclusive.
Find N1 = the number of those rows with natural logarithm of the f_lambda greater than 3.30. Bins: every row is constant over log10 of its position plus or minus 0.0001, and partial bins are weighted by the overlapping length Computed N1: 1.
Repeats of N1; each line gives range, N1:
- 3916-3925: 1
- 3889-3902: 3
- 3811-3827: 0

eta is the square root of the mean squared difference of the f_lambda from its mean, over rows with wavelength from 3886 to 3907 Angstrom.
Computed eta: 3.6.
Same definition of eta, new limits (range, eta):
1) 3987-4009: 1.5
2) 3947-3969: 7.7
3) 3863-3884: 2.7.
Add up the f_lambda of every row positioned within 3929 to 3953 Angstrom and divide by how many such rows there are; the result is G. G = 18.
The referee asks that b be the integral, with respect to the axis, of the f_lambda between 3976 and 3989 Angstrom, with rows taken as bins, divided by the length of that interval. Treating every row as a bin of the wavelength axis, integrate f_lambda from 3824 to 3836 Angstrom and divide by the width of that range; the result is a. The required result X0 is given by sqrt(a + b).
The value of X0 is 6.9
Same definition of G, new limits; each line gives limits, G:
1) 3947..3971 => 21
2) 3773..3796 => 29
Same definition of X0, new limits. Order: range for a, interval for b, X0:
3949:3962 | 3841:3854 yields 7.3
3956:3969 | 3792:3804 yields 6.6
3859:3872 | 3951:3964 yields 7.1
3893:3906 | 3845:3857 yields 7.3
